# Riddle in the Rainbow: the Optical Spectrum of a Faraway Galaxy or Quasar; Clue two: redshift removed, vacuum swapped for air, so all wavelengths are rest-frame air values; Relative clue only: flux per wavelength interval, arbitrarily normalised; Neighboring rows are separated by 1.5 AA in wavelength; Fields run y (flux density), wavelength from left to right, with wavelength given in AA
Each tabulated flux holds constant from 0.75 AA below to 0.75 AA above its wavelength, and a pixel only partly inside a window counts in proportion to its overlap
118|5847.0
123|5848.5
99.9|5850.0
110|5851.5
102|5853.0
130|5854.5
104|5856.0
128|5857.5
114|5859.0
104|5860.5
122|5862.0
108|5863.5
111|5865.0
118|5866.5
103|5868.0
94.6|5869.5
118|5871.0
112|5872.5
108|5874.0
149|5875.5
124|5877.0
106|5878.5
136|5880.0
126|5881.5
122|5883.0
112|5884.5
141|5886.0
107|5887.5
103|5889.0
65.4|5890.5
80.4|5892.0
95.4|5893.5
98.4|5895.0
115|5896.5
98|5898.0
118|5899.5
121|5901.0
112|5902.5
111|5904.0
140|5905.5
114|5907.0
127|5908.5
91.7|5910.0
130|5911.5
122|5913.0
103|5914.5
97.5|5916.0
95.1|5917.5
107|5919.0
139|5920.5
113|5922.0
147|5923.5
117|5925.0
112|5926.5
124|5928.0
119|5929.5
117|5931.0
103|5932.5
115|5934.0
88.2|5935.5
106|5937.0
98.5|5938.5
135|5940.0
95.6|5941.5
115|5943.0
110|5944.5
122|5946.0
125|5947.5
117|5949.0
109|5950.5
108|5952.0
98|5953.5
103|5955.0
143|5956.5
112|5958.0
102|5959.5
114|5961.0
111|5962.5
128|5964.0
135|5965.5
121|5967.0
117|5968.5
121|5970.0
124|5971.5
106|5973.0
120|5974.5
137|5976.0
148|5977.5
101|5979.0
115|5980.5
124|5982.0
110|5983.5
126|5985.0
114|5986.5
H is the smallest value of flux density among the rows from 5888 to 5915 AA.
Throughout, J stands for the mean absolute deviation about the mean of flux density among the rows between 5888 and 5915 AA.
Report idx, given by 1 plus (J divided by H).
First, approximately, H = 65.4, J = 14.4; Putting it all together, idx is 1.22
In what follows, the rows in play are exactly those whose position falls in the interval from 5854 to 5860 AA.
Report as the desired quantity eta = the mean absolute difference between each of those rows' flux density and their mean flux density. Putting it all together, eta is 10.0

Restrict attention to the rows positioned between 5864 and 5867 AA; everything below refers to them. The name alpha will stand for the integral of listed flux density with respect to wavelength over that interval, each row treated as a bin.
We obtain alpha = 341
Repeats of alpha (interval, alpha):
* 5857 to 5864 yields 805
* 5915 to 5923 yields 890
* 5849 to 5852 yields 318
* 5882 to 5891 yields 991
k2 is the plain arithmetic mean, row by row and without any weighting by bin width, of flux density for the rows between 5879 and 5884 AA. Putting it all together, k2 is 128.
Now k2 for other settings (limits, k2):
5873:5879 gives 122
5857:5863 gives 117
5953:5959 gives 114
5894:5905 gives 110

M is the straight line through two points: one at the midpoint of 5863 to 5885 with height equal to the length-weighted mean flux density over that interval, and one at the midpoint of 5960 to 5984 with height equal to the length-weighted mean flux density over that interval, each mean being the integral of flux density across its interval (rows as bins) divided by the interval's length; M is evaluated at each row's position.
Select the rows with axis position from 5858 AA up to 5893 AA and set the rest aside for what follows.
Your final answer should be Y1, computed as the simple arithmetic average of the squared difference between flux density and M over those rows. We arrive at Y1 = 334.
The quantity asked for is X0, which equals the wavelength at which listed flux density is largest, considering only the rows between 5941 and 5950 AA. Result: 5947.5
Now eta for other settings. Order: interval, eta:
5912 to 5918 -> 8.8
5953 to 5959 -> 14.5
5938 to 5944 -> 14.0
